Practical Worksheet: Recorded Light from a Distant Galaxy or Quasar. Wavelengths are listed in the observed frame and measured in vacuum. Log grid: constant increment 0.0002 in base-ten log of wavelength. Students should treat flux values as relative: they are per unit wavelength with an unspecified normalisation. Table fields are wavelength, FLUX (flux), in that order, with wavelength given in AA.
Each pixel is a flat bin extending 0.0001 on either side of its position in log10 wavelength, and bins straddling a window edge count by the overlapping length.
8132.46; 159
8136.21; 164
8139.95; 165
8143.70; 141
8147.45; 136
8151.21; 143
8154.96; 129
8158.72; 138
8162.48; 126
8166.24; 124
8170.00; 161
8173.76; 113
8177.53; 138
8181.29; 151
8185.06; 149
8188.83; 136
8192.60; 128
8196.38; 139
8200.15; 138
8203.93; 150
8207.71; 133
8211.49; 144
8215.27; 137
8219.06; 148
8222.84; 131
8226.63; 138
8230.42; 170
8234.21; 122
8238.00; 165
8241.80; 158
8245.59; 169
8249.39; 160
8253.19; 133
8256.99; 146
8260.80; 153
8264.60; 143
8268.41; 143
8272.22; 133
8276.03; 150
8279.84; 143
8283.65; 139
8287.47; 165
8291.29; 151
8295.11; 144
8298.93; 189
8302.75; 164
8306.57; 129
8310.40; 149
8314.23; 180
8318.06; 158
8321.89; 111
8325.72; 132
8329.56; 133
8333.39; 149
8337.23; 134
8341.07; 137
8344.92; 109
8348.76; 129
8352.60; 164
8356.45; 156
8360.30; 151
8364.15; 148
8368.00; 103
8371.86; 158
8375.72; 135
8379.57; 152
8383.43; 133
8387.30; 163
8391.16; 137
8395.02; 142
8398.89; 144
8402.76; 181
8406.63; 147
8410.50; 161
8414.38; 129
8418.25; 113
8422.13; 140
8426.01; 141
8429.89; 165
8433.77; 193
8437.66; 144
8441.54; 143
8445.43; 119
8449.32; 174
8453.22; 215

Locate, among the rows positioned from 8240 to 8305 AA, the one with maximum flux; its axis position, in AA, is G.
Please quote 8298.93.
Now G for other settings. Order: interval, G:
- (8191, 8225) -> 8203.93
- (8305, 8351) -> 8314.23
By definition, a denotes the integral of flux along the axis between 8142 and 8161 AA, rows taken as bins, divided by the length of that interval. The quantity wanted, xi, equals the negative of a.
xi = -137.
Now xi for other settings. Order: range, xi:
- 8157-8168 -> -129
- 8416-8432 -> -140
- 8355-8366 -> -152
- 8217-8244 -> -148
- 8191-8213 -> -139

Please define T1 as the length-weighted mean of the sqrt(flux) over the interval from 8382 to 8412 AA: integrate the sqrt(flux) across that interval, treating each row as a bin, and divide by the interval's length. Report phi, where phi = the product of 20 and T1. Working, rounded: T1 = 12.3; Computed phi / 246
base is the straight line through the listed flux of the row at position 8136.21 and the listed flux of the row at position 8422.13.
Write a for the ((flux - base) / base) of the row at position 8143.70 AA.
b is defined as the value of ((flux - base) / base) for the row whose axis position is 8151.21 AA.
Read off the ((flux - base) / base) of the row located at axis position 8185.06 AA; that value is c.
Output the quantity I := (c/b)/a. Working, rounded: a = -0.14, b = -0.12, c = -0.07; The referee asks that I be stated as -4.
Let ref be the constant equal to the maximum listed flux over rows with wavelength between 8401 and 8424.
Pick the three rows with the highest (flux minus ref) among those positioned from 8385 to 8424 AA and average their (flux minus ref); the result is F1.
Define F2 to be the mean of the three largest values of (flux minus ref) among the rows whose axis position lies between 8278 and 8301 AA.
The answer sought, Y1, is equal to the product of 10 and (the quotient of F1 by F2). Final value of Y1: 10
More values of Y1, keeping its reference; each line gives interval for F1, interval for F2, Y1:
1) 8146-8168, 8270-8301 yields 33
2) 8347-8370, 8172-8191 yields 7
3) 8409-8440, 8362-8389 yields 3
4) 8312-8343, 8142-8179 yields 6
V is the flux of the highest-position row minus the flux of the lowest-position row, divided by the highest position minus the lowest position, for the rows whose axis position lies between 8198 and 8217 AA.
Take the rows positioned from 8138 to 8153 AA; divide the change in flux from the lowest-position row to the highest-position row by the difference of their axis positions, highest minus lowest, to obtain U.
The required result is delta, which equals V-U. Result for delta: 1.9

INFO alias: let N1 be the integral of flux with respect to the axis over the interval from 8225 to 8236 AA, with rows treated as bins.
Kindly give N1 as 1580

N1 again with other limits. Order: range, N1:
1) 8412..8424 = 1542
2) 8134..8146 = 1873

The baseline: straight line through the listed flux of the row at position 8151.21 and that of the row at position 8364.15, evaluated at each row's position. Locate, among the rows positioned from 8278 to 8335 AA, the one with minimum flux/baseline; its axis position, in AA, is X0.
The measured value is 8321.89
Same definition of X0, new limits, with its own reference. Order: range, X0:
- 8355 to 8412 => 8368.00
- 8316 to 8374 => 8368.00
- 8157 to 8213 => 8173.76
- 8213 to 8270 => 8234.21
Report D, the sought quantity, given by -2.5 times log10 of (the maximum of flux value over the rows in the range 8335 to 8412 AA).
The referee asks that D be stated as -5.64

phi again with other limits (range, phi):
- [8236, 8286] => 244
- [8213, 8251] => 244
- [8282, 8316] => 250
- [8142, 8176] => 232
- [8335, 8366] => 237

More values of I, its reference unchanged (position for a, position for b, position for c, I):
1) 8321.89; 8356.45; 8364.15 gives -1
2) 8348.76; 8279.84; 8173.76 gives -43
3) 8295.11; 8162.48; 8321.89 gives -26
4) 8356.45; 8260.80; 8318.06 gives -245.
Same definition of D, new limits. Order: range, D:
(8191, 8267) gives -5.58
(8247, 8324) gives -5.69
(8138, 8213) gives -5.54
